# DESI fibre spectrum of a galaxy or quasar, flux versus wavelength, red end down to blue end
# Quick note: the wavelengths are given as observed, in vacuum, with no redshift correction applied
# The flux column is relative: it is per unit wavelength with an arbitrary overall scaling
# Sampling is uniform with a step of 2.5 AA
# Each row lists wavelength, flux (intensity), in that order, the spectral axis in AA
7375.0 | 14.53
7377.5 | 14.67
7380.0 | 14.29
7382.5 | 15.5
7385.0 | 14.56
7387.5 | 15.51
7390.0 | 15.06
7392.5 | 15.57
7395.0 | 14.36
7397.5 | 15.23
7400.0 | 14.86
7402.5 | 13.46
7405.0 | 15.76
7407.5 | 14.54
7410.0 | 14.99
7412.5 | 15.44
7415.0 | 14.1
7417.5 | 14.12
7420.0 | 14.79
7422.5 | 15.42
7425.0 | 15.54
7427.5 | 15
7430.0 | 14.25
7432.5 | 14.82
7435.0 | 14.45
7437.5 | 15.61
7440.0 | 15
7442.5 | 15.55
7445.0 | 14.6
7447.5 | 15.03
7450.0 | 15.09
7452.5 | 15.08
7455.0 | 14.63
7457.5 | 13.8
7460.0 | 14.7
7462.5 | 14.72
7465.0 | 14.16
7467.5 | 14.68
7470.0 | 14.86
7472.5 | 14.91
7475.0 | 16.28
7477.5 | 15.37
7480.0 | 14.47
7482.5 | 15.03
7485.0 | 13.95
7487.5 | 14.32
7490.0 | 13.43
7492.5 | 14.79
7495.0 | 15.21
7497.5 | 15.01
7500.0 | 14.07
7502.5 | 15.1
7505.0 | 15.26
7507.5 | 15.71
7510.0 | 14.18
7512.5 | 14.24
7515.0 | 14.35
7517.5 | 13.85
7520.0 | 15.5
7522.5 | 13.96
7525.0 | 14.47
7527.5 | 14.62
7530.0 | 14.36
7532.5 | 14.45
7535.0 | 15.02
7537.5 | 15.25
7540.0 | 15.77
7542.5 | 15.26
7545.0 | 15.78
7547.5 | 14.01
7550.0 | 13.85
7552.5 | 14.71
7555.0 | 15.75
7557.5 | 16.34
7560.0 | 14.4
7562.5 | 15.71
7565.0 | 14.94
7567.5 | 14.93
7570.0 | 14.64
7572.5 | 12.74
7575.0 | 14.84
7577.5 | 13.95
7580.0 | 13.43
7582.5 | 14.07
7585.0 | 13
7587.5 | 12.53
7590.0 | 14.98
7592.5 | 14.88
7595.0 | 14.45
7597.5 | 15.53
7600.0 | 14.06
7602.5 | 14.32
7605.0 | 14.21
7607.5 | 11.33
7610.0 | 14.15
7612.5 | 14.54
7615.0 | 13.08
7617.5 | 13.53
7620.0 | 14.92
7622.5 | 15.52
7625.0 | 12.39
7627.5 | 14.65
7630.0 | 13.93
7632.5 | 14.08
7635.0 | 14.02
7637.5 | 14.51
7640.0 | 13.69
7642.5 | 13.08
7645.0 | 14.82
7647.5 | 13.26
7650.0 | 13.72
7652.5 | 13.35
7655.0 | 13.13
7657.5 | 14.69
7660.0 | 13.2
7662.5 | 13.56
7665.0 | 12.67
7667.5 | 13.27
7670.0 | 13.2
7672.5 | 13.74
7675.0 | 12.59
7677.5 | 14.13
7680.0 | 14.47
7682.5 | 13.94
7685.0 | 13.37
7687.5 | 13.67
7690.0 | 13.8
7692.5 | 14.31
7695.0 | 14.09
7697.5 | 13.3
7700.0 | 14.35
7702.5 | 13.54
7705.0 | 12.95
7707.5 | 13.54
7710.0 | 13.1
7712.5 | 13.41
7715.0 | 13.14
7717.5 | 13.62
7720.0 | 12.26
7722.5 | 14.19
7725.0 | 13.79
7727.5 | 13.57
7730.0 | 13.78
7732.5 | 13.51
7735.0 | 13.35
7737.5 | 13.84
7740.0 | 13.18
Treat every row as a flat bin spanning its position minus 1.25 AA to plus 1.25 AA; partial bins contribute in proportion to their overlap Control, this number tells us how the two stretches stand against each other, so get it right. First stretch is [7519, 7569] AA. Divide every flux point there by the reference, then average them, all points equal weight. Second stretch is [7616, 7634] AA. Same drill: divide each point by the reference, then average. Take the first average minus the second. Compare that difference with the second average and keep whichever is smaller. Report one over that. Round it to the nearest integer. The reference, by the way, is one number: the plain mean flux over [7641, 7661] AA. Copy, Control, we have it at 17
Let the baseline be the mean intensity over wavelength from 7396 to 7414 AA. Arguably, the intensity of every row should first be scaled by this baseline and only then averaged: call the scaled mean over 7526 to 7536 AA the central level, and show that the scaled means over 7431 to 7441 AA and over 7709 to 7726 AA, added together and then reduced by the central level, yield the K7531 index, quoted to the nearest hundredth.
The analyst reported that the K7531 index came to 0.92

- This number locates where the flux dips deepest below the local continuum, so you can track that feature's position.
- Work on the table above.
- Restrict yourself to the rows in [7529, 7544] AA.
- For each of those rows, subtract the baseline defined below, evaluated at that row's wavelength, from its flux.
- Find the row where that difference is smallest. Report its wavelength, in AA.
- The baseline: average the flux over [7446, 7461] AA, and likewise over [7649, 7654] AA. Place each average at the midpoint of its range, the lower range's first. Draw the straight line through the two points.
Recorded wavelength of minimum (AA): 7530.0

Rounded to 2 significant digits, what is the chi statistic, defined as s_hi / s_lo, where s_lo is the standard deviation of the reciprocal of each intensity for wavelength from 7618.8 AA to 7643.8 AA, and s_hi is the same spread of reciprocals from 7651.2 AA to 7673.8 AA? 0.63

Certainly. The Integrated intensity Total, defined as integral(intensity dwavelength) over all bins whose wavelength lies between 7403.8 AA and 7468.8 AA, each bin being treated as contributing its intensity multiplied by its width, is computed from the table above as 965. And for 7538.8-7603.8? 947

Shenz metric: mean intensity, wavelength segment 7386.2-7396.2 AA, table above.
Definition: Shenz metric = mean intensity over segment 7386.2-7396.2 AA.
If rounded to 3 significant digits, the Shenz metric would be 15.1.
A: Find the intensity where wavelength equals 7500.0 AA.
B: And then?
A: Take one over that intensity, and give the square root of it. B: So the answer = 0.267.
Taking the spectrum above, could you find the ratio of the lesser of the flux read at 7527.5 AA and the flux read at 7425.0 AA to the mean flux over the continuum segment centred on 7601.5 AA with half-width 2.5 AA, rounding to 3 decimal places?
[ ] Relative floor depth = 1.030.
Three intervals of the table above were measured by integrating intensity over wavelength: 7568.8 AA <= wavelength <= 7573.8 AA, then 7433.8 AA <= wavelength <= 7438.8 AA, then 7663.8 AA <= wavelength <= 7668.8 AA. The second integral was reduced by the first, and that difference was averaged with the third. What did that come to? 35.8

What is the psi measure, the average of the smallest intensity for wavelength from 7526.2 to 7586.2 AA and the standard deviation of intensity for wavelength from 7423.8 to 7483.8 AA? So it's 6.63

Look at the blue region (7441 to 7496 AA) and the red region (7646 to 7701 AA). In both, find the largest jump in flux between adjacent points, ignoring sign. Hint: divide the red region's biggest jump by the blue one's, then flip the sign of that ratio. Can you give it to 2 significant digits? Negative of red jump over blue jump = -1.1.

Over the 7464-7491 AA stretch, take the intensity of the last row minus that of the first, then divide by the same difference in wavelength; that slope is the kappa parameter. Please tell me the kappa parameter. -0.029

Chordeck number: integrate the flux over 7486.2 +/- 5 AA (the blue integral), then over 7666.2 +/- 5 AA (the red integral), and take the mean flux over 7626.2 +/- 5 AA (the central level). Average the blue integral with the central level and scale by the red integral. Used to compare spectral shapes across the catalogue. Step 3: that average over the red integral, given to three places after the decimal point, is 0.592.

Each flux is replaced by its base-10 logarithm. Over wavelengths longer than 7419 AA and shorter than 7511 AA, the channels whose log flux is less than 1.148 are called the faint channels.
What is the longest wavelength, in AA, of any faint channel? 7490.0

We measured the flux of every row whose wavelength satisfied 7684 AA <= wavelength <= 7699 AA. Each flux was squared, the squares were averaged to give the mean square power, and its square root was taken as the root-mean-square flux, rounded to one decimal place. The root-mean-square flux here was 13.8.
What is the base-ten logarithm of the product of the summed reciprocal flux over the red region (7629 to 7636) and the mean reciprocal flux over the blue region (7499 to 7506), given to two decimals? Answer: -1.84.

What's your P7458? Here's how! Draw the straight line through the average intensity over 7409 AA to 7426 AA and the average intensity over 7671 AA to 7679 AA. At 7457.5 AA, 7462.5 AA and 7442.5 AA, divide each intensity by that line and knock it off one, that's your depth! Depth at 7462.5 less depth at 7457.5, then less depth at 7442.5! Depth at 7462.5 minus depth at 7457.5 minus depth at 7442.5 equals -0.012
